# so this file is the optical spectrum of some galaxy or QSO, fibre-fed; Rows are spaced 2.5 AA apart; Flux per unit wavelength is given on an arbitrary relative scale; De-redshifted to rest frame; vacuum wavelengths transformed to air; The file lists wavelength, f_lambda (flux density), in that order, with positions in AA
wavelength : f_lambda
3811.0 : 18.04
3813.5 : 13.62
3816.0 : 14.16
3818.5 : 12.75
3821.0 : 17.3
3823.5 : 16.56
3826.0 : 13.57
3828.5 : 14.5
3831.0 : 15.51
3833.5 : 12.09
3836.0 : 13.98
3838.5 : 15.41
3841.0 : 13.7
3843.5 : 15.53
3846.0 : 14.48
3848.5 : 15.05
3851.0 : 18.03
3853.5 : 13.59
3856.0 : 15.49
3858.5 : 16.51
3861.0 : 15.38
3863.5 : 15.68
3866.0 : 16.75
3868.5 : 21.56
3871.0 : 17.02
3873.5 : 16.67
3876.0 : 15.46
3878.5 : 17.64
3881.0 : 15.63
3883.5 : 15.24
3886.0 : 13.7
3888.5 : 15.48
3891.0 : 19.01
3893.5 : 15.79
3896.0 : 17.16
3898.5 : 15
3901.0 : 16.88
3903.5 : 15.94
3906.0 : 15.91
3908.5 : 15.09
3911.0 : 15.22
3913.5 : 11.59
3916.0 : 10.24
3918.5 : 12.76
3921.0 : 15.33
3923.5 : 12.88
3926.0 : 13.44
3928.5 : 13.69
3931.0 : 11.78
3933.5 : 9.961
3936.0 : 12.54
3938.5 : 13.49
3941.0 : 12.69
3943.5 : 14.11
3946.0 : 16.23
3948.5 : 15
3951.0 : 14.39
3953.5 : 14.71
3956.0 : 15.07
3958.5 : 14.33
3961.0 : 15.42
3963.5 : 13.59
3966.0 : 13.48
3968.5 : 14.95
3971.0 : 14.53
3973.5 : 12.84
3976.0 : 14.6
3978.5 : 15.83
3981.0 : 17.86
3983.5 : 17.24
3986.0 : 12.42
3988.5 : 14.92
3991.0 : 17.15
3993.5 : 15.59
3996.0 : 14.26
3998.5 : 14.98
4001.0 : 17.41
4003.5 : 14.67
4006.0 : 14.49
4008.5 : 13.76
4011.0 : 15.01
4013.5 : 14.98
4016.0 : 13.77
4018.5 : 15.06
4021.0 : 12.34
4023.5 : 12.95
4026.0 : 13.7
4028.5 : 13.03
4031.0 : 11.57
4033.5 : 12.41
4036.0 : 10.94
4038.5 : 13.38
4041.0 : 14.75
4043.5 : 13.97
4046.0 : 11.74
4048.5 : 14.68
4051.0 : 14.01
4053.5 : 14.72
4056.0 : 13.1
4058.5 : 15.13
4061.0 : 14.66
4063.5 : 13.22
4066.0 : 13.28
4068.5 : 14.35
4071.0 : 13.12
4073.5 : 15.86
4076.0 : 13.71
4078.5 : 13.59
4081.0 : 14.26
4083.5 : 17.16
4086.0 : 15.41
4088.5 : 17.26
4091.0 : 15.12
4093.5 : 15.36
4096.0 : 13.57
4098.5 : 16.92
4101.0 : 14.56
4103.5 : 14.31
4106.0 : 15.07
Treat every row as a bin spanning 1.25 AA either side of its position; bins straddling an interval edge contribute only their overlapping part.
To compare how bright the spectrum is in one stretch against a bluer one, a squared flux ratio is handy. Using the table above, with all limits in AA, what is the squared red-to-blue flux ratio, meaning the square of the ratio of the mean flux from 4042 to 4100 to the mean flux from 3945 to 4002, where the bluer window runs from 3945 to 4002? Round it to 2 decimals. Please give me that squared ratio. 0.93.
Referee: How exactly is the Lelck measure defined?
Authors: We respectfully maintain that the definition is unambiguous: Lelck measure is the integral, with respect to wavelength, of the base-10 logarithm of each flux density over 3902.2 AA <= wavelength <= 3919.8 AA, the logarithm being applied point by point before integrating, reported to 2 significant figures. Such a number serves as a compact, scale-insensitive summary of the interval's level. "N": 20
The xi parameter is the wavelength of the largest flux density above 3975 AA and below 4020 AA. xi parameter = 3981.0 AA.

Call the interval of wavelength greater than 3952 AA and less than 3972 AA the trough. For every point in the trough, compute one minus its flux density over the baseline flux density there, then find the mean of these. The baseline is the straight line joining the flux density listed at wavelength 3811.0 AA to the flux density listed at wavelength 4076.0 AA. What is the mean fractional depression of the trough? 0.068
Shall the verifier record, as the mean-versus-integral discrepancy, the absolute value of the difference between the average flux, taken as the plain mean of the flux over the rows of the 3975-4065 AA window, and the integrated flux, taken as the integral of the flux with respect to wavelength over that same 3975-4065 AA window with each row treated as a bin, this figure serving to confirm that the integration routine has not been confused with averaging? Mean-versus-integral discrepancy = 1271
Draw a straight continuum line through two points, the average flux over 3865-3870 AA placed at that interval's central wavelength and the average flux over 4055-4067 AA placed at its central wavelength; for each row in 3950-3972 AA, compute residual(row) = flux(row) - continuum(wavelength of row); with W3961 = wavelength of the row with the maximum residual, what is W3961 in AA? 3961.0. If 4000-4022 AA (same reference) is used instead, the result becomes 4001.0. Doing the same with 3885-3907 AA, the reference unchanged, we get 3891.0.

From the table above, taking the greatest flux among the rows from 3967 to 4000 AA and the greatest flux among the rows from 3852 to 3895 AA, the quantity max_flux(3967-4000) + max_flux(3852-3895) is 39.4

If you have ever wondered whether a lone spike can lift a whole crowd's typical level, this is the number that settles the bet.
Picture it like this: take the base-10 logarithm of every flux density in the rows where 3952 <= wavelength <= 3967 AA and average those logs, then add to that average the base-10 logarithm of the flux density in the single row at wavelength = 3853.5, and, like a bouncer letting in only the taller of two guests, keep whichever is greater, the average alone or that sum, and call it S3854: 2.29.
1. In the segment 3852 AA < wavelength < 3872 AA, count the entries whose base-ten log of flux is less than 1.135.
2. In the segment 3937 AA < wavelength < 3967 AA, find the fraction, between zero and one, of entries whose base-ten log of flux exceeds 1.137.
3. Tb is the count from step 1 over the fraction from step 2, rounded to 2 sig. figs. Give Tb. 1.5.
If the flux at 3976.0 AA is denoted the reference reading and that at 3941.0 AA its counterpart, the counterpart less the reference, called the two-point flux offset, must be -1.9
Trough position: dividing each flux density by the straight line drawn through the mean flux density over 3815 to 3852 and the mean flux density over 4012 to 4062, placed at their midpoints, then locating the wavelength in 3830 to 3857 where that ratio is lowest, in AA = 3833.5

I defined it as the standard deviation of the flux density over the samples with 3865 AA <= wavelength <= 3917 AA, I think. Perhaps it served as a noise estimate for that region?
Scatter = 2.3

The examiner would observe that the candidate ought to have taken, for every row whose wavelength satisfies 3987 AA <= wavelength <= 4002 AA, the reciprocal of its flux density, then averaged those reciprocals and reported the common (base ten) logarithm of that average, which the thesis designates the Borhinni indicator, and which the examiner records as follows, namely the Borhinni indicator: -1.19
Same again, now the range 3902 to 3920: -1.13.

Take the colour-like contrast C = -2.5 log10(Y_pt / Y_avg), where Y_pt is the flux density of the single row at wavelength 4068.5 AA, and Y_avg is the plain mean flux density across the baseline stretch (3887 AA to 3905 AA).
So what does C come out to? 0.15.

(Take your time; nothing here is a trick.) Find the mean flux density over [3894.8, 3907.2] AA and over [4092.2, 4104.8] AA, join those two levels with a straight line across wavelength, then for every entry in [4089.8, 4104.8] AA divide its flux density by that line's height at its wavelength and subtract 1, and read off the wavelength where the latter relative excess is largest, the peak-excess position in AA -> 4098.5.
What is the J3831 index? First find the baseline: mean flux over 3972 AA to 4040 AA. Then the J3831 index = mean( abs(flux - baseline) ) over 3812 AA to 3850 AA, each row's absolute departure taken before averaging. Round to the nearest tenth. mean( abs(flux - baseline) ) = 1.1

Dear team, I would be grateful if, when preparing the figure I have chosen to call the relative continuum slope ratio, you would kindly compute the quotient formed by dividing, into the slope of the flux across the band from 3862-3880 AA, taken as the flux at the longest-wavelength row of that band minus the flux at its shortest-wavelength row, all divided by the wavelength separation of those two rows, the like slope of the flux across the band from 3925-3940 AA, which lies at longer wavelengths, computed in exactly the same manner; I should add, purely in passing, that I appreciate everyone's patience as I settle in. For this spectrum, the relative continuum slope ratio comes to 32.7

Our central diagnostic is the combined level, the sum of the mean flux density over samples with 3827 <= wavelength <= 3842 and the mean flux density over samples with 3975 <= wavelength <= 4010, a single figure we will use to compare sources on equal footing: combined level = 29.6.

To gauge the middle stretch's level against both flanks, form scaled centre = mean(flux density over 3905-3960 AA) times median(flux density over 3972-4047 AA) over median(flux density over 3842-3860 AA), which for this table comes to 12.7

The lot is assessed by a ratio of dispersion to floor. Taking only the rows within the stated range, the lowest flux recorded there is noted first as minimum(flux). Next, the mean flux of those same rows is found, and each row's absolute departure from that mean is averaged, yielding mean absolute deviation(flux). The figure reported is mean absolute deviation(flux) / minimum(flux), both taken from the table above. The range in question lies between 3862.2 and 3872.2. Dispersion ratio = 0.12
